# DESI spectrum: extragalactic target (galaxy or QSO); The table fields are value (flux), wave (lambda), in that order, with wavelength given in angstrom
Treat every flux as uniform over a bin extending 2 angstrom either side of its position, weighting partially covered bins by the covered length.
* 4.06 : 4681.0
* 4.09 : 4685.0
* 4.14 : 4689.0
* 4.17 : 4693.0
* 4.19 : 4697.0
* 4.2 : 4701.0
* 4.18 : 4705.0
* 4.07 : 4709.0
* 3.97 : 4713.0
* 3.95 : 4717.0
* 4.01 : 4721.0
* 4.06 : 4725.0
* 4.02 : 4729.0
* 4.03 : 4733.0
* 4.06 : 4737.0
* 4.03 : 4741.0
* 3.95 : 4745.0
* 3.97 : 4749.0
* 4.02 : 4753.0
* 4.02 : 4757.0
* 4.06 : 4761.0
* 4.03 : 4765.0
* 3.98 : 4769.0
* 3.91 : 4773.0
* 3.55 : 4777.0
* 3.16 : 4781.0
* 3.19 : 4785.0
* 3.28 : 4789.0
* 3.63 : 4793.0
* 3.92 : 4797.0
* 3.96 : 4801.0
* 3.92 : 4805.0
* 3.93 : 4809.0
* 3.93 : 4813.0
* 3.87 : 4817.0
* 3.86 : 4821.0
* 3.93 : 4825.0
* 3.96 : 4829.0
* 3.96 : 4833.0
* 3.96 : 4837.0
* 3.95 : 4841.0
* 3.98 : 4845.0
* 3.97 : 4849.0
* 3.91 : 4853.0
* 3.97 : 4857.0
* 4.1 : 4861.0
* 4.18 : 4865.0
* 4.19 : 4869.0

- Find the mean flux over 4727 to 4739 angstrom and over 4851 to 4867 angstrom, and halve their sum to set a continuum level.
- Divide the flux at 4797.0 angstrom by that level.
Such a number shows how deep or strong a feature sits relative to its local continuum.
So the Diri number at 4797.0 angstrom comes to 0.97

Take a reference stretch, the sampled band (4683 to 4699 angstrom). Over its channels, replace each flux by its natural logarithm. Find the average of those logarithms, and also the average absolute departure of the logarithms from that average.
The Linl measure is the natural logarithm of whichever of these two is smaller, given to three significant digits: -4.85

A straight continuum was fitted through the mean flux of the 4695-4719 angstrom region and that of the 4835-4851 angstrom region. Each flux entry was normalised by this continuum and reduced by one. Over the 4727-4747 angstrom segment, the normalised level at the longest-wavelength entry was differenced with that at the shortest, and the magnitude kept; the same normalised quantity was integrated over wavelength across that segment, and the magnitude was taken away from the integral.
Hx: -0.25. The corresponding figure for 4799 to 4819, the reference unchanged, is -0.39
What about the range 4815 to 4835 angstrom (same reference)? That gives -0.36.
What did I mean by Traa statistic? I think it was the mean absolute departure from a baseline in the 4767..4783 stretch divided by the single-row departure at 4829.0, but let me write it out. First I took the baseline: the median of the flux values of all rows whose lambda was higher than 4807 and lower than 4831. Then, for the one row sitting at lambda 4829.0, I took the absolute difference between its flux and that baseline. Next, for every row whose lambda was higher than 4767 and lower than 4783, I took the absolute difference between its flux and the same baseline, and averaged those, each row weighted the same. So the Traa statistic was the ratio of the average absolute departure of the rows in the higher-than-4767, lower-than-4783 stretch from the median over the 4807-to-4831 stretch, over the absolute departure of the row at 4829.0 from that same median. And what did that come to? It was 10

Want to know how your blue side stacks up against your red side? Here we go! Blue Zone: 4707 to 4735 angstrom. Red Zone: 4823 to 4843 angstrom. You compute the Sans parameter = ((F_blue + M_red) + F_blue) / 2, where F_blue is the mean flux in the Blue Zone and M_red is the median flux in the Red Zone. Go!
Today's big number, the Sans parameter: 6.00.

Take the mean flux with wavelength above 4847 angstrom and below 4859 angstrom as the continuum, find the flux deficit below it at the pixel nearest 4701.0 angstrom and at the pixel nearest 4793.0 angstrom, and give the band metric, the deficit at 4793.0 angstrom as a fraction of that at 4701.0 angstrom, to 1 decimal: -1.3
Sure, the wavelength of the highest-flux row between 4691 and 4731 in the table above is 4701.0 angstrom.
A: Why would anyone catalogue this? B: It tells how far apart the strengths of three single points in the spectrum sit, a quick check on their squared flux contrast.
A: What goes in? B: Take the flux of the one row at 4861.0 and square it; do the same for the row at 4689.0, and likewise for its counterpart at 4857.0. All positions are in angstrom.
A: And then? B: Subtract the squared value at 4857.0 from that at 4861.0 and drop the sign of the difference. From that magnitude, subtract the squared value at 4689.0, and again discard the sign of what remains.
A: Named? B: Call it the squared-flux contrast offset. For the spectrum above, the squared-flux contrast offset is 16.1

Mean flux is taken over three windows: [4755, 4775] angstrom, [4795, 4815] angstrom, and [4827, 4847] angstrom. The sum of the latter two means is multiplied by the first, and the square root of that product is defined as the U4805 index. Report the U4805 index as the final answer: 5.62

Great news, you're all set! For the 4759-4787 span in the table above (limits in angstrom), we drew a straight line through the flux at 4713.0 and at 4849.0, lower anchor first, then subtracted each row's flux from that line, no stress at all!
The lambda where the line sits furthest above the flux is 4781.0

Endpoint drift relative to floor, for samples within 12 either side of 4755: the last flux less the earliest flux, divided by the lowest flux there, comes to 0.020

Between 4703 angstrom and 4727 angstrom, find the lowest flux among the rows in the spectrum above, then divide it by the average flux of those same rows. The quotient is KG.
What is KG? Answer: 0.978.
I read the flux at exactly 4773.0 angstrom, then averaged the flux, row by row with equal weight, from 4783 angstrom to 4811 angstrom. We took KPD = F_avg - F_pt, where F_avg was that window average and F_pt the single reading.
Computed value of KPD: -0.22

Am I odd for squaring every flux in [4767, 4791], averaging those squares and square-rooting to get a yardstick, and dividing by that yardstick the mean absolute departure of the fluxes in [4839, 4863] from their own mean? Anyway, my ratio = 0.011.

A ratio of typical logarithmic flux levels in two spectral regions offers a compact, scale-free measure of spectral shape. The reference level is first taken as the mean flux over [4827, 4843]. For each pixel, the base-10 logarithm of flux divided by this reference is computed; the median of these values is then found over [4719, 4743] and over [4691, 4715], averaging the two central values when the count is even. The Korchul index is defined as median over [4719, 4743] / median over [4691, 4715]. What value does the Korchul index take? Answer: 0.34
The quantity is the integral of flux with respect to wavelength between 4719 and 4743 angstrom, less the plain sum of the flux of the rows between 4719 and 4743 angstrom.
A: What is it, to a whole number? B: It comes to 73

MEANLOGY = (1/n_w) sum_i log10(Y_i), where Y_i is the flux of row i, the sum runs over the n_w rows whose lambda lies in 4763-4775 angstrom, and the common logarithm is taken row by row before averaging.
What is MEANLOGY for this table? 0.599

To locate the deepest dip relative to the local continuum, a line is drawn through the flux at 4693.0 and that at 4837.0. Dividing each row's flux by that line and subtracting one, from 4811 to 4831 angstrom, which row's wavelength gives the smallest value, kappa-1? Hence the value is 4821.0 angstrom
